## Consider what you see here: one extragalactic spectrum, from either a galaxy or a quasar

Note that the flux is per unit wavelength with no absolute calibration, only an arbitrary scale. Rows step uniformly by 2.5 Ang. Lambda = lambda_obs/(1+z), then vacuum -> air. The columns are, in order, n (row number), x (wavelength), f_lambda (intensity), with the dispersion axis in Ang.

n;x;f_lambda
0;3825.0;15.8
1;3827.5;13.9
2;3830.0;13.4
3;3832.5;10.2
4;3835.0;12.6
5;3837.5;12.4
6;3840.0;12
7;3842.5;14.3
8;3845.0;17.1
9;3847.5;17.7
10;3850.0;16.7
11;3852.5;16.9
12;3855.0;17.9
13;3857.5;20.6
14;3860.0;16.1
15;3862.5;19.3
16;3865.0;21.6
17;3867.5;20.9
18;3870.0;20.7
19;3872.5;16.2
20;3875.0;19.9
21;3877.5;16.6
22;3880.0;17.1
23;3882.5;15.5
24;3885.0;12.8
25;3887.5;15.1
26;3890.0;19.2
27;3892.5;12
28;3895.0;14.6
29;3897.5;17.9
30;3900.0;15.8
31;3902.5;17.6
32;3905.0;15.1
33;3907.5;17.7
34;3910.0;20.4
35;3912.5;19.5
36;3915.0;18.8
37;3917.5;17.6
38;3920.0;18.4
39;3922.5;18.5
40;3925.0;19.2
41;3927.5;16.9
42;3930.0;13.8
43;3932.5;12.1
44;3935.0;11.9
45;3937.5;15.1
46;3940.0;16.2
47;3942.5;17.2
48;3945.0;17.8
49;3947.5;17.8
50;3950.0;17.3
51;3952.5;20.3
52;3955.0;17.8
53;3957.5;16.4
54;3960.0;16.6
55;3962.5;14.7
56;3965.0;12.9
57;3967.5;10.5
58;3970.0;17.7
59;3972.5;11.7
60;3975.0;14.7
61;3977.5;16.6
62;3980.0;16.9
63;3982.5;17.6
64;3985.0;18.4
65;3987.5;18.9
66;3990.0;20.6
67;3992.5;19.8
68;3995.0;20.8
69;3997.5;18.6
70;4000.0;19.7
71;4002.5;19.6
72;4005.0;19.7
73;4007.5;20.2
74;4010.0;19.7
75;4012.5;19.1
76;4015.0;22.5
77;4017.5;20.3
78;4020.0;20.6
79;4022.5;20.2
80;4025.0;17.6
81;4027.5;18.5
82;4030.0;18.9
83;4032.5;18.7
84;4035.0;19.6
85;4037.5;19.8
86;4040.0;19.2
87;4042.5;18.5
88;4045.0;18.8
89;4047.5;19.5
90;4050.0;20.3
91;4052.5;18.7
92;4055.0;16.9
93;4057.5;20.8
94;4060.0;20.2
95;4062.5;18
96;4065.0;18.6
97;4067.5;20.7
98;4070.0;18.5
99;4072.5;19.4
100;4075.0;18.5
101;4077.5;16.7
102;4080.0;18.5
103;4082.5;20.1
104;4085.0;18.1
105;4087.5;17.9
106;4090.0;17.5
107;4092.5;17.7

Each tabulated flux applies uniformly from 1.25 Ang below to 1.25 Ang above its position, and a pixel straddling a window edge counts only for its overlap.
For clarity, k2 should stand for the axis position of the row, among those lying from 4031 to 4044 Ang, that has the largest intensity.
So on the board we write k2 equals 4037.5 Ang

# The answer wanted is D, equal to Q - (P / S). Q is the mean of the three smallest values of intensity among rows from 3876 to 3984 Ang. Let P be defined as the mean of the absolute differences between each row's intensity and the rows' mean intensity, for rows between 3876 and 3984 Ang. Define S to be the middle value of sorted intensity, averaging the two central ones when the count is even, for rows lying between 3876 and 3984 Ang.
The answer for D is 11.3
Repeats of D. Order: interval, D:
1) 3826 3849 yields 11.4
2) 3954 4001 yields 11.6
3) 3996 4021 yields 19.1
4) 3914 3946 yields 12.5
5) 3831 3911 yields 11.3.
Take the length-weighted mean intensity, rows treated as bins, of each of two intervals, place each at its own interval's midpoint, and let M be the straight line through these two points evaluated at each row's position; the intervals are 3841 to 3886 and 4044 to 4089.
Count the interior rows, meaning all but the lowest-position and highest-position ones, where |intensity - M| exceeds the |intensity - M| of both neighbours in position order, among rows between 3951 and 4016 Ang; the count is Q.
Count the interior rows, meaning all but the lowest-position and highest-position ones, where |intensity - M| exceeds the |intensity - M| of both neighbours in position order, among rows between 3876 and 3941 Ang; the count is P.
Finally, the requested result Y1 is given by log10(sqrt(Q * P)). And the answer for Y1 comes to 0.845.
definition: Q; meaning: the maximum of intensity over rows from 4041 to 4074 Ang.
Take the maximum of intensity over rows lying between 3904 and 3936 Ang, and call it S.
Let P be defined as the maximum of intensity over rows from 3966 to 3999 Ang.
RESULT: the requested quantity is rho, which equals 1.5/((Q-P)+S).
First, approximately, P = 20.8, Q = 20.8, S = 20.4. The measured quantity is 0.0735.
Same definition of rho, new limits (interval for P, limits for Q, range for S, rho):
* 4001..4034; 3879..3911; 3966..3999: 0.0802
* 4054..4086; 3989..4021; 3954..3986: 0.0746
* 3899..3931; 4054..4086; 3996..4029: 0.0655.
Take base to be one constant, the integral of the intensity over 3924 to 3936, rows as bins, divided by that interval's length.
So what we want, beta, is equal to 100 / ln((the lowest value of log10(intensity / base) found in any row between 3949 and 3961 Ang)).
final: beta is -33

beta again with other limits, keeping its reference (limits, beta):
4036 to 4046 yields -43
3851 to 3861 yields -31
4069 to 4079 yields -34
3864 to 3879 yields -31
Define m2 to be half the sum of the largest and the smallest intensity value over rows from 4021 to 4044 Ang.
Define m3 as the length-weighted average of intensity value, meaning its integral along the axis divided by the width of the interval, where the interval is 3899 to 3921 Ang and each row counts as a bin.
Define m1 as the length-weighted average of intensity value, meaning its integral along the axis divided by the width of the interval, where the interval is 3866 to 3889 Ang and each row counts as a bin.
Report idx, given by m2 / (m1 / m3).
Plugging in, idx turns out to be 19.6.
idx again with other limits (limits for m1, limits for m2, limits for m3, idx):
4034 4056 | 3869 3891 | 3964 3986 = 13.4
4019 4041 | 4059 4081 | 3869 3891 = 16.5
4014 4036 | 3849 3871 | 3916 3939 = 15.3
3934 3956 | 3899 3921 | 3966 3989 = 16.7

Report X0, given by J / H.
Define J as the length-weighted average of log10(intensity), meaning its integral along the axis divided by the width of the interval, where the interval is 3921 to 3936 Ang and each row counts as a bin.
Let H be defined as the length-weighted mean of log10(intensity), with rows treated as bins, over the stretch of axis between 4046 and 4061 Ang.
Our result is 0.919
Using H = 1.29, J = 1.18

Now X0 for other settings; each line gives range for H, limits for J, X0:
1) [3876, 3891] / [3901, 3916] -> 1.045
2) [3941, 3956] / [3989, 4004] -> 1.034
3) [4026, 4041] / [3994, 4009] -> 1.011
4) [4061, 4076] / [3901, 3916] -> 0.983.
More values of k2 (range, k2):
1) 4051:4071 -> 4057.5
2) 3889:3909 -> 3890.0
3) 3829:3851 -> 3847.5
